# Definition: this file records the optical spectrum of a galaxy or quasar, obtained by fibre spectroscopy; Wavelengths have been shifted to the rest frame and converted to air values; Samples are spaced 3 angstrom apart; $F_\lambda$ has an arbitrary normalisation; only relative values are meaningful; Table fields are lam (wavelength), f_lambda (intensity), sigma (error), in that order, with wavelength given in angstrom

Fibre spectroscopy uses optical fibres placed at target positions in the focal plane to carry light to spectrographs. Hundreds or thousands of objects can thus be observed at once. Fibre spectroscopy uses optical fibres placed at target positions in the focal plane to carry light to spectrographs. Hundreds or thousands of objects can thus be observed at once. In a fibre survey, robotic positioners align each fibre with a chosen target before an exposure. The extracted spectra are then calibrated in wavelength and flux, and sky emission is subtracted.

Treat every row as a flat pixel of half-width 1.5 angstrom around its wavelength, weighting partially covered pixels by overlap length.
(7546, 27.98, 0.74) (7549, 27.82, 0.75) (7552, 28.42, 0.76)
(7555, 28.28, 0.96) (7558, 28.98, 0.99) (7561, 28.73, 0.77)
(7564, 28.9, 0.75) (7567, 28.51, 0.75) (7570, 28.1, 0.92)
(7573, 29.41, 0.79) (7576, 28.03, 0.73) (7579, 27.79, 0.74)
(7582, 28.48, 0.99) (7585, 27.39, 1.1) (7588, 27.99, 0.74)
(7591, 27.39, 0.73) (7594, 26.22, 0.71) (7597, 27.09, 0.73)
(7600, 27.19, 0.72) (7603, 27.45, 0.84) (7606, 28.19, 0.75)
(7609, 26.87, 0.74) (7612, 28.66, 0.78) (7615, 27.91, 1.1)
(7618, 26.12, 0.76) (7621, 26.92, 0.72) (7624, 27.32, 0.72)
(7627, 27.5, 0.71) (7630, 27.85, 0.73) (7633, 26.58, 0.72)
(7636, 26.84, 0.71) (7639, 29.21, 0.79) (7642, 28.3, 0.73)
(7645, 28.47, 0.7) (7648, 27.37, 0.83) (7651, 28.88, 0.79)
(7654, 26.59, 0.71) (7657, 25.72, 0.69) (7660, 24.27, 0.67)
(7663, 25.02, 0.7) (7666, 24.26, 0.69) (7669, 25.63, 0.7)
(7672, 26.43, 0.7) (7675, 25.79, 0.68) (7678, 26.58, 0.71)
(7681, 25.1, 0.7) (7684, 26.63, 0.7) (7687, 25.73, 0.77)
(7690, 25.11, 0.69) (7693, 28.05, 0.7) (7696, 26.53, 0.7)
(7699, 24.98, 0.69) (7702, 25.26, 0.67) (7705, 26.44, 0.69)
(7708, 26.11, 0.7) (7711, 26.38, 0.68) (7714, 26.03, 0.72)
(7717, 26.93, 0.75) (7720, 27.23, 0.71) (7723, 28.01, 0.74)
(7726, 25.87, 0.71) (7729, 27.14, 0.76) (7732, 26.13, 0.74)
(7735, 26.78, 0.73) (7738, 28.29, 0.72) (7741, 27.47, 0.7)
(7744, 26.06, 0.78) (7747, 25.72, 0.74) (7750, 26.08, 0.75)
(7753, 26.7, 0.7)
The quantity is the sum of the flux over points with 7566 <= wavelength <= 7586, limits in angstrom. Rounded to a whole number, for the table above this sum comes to 198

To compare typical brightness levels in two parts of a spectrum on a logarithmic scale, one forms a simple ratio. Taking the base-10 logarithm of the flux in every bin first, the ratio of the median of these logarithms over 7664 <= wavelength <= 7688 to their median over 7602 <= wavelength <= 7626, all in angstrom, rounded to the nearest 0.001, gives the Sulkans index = 0.982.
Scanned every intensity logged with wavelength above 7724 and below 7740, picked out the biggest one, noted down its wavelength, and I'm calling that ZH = 7738 angstrom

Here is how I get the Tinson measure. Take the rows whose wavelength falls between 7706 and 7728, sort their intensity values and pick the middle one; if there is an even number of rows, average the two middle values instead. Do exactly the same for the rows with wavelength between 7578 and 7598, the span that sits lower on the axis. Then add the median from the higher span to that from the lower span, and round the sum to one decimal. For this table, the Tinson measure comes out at 53.8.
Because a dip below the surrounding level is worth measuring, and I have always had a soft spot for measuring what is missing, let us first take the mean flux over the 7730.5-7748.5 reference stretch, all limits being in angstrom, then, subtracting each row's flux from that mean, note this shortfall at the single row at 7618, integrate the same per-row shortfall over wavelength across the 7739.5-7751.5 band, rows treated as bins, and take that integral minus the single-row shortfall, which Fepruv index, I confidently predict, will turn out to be 4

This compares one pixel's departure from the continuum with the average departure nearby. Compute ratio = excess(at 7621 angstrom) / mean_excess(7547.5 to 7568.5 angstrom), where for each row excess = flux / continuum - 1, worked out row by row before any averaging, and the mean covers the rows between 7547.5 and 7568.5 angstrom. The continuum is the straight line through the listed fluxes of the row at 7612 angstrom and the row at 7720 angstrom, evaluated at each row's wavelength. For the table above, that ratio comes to 2.0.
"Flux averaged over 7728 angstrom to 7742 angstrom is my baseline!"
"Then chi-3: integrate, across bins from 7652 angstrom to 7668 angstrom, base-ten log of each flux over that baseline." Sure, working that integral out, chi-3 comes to -0.50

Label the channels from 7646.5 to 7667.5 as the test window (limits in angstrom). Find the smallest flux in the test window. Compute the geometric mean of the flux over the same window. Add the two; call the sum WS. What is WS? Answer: 50.2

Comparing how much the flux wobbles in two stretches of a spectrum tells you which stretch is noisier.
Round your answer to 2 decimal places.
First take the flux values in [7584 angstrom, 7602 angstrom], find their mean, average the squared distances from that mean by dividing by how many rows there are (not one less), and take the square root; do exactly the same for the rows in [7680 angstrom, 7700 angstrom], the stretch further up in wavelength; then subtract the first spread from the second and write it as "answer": 0.51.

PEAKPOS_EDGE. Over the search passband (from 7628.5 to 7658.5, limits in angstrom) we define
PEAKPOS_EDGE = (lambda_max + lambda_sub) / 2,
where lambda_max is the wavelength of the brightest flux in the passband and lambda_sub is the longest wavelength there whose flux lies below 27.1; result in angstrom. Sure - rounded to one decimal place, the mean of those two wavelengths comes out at 7648.0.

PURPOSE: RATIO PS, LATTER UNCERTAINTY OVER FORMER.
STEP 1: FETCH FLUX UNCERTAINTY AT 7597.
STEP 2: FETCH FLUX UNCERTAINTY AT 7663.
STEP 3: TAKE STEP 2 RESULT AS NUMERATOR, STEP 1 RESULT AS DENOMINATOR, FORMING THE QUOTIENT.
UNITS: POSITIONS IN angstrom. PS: 0.96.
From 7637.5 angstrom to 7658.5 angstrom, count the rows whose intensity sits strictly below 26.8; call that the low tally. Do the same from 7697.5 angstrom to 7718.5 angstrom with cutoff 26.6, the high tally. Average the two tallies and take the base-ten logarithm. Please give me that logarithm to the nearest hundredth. 0.60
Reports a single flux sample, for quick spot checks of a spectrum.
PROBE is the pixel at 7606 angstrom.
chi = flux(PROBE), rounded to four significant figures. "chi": 28.19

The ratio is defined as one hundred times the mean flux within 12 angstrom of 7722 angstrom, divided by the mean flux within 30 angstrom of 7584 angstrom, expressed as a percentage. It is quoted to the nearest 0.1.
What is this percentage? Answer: 95.5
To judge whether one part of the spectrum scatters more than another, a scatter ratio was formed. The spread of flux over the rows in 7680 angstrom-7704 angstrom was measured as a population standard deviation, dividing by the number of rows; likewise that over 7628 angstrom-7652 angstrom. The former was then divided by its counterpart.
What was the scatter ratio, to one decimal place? 1.1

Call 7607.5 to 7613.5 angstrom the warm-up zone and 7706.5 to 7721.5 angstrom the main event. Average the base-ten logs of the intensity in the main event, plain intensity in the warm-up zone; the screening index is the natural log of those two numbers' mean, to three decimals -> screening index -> 2.681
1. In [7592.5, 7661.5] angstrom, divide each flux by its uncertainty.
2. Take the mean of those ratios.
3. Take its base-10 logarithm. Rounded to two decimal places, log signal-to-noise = 1.56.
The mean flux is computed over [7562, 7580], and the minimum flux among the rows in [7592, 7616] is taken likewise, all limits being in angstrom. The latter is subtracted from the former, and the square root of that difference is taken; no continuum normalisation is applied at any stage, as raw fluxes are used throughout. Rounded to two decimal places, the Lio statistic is 1.50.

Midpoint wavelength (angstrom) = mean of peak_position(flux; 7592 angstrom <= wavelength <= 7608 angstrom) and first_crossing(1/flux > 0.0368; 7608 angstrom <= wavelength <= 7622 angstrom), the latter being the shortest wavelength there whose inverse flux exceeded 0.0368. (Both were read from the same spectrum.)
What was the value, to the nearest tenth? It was 7607.5 angstrom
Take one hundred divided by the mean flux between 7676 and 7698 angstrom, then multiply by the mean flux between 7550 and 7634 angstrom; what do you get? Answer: 106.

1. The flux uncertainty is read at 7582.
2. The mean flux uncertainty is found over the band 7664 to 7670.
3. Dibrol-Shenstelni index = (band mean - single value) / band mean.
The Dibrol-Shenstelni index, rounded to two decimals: -0.42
